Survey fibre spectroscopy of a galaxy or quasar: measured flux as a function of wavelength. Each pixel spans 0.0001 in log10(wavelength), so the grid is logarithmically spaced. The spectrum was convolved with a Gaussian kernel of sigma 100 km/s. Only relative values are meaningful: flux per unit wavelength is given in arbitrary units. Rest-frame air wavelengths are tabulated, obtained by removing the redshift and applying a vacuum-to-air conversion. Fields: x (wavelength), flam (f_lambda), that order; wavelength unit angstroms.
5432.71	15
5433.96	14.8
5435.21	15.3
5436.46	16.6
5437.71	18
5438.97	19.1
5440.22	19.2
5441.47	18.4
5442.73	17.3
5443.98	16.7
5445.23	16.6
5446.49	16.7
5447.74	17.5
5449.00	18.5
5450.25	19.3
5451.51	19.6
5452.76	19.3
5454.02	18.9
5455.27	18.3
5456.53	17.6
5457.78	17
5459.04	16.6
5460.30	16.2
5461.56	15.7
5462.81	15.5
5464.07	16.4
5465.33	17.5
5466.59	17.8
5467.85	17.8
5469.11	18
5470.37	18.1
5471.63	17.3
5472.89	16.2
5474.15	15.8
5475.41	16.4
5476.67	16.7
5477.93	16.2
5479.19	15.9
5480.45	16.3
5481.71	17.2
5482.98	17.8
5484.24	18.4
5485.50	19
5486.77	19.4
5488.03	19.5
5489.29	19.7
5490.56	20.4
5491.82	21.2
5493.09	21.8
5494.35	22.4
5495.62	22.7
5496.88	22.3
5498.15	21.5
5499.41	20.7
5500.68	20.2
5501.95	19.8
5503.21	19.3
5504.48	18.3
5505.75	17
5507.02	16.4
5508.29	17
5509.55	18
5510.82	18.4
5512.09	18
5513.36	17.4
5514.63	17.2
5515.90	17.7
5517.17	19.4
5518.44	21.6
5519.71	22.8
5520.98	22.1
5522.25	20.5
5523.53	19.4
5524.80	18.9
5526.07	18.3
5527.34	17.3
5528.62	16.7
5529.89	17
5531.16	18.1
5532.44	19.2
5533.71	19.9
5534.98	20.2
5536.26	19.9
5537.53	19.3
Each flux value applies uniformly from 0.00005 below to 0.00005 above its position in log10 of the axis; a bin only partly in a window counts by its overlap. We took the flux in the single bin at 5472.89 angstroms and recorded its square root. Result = 4.0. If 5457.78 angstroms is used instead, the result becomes 4.1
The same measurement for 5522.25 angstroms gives 4.5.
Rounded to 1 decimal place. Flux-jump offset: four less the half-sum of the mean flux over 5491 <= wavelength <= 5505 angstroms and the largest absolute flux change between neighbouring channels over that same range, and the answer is -7.0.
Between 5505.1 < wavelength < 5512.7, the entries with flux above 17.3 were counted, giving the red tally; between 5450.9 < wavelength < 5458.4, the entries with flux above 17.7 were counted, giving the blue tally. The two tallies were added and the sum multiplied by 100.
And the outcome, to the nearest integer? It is 700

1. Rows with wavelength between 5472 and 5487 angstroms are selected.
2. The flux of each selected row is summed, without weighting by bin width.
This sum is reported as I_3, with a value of 205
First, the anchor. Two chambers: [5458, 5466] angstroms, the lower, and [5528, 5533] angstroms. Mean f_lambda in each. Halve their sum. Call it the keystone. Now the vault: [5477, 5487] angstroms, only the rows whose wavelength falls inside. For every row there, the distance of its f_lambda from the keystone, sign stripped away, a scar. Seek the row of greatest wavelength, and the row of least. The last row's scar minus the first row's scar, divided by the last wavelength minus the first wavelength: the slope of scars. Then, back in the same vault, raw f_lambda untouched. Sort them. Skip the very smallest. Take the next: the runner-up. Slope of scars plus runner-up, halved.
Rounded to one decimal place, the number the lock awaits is 8.2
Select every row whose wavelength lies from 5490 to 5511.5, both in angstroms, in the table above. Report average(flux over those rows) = 19.8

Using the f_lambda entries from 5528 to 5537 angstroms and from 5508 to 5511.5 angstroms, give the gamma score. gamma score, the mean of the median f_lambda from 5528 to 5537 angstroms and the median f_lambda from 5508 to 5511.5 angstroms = 18.6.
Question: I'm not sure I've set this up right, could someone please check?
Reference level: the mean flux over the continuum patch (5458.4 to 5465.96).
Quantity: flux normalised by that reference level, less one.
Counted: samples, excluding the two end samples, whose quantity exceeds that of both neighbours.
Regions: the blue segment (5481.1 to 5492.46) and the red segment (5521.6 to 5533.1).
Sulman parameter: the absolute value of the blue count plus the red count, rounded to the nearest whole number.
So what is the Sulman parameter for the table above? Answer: 0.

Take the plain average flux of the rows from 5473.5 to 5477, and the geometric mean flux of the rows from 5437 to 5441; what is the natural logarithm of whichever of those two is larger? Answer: 2.93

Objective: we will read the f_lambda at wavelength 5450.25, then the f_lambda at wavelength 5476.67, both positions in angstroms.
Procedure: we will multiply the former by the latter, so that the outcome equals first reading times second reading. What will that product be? 322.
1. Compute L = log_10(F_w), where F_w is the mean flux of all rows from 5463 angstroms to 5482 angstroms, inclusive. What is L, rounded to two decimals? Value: 1.23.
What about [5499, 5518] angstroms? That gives 1.26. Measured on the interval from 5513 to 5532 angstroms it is 1.28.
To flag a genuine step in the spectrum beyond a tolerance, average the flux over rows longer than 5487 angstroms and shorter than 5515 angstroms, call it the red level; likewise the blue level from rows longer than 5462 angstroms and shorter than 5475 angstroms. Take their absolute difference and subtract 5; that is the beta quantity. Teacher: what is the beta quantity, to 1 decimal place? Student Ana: -2.5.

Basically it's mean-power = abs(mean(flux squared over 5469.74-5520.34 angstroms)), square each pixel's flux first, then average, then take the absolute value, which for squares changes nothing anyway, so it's 357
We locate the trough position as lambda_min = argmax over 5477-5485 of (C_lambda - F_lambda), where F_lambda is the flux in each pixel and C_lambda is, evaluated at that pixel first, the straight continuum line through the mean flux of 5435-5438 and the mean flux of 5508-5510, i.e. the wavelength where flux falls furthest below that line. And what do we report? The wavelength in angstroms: 5479.19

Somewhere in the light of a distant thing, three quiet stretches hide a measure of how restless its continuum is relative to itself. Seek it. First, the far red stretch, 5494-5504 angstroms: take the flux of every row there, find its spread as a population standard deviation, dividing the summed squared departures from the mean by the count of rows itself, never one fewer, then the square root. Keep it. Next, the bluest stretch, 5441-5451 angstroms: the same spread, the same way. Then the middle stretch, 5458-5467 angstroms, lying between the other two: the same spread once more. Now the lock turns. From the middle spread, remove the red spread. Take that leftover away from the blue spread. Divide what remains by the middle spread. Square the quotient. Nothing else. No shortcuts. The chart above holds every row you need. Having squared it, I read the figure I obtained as 2.9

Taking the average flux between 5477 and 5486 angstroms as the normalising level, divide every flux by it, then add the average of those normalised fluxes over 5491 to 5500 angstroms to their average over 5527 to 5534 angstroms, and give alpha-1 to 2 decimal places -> 2.31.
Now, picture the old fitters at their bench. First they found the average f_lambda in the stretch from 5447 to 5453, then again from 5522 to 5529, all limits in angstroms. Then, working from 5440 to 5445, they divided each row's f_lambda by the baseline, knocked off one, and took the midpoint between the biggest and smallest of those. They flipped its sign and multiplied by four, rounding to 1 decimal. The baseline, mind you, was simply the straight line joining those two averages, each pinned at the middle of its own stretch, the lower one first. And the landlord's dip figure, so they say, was 0.2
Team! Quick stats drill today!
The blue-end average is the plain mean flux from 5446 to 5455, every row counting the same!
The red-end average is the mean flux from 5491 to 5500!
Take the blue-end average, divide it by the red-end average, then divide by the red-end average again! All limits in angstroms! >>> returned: 0.039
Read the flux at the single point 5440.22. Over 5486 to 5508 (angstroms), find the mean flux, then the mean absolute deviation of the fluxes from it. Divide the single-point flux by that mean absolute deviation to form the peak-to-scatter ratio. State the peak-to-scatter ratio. 13.8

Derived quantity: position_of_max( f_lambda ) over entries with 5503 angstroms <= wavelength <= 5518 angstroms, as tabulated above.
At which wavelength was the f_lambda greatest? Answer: 5517.17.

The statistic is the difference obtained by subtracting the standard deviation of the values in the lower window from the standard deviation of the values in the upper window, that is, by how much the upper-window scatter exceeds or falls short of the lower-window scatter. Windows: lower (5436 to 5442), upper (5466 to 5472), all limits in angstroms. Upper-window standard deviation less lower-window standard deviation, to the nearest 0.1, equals -0.7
